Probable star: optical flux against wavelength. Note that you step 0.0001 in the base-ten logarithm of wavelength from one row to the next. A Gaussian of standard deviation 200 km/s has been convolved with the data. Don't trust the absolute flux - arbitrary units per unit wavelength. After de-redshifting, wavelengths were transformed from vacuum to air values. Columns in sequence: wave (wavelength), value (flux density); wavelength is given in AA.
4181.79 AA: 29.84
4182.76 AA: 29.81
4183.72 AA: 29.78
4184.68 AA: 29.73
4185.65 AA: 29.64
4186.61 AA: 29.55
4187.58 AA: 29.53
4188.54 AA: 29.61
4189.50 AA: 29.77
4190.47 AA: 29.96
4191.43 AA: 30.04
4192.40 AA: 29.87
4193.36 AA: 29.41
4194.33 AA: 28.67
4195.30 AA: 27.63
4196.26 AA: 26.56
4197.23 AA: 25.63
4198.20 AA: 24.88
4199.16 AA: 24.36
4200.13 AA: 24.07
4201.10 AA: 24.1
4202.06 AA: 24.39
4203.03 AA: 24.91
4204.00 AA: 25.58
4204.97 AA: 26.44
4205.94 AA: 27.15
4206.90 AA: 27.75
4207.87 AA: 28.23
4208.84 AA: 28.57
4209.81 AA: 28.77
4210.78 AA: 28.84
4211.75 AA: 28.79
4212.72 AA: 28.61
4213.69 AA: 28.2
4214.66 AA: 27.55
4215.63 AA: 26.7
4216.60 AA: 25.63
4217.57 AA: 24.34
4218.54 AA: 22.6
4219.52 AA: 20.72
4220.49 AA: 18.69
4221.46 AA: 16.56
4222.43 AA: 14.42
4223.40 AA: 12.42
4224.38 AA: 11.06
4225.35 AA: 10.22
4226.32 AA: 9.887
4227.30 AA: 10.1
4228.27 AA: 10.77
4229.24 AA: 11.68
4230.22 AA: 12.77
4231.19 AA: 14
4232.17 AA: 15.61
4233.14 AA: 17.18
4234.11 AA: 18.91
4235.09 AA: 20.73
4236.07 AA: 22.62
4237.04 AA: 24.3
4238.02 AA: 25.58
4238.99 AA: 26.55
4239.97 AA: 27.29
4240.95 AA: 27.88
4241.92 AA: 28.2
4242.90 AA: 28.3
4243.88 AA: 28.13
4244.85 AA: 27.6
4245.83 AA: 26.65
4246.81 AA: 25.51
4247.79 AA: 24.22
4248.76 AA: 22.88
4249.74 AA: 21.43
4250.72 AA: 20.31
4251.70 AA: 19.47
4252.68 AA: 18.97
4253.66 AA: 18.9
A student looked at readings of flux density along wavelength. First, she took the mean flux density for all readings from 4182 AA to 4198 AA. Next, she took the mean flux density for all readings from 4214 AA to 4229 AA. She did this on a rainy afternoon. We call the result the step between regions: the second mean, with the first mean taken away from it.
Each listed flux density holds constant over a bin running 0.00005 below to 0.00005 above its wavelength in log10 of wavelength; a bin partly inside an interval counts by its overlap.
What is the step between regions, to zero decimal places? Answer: -12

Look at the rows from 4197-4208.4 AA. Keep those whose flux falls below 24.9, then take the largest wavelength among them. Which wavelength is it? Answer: 4202.06 AA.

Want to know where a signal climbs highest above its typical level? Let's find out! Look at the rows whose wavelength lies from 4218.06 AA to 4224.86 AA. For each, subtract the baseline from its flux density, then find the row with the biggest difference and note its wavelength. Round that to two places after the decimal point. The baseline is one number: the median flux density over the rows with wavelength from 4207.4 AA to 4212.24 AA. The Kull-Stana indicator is 4218.54 AA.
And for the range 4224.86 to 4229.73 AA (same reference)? 4229.24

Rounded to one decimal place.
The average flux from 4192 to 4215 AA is 27.0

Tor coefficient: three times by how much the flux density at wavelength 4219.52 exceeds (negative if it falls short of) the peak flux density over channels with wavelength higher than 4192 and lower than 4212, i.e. -27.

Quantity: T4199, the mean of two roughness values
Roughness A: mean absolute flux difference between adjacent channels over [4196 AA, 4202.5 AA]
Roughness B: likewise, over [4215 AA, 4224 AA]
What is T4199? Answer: 1.1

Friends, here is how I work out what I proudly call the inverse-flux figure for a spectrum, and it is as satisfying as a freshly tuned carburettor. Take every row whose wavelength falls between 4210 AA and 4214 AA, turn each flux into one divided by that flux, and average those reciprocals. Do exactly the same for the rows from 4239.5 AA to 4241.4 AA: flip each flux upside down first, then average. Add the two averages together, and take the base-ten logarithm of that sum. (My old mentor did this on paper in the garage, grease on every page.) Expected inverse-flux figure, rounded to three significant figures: -1.15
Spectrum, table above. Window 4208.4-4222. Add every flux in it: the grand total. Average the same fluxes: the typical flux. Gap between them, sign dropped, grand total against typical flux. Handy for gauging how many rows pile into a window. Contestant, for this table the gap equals 329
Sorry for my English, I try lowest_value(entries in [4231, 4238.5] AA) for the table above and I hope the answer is 14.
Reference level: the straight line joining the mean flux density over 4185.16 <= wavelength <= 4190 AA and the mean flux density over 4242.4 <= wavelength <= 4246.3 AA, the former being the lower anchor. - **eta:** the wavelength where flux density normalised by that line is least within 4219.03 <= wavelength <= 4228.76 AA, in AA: 4226.32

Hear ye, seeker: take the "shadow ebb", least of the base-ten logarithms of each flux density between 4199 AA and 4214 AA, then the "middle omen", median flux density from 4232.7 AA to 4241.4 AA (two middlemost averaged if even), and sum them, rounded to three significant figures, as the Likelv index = 25.7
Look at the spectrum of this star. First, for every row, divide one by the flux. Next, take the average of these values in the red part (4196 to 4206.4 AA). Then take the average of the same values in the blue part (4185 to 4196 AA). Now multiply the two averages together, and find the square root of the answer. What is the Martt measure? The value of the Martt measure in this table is 0.037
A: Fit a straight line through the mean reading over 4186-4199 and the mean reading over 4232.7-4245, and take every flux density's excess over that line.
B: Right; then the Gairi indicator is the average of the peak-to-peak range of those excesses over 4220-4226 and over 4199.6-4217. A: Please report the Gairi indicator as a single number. 6.9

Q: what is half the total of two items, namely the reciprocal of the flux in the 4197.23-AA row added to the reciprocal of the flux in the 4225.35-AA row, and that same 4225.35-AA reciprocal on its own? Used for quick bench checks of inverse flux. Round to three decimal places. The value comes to 0.117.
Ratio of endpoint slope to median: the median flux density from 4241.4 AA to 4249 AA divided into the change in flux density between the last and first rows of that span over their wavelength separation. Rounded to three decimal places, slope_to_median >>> -0.029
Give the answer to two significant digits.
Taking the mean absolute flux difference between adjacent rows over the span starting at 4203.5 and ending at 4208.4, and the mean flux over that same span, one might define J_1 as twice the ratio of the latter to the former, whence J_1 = 82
